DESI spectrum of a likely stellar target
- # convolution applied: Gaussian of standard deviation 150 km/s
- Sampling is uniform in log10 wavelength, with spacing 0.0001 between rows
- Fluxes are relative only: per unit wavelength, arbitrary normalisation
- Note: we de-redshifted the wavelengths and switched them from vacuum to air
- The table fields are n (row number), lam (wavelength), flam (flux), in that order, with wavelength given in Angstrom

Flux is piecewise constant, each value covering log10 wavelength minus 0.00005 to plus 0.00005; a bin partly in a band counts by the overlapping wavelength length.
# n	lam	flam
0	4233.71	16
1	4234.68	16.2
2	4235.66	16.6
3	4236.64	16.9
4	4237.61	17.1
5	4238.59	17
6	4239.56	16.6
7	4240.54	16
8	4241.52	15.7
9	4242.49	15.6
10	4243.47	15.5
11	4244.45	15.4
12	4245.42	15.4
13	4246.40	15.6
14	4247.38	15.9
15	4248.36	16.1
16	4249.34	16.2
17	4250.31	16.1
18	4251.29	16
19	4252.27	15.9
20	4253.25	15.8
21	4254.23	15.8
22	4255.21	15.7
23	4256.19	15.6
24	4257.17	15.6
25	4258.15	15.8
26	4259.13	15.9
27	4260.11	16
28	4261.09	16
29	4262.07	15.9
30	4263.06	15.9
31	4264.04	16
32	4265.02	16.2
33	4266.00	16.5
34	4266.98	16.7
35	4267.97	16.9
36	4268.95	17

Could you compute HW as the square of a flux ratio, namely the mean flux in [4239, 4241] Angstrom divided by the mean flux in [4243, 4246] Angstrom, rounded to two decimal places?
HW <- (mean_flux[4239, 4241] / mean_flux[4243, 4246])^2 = 1.12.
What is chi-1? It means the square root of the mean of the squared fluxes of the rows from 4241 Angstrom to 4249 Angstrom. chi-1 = 15.7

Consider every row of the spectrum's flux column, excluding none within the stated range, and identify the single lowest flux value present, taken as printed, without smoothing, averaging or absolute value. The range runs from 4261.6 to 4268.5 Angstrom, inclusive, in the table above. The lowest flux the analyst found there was 15.9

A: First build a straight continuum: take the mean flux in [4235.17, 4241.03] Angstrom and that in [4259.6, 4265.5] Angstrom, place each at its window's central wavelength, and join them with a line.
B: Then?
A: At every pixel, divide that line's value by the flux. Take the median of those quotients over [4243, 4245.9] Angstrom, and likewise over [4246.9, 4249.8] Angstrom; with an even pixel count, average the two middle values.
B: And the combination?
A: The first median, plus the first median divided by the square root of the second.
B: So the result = 2.13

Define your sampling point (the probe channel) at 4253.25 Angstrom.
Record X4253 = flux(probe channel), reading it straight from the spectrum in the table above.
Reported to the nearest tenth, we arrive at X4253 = 15.8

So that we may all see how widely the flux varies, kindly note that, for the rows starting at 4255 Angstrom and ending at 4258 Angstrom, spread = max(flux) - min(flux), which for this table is 0.10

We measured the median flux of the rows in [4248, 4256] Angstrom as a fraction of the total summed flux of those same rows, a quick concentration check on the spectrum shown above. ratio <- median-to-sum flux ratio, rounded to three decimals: 0.125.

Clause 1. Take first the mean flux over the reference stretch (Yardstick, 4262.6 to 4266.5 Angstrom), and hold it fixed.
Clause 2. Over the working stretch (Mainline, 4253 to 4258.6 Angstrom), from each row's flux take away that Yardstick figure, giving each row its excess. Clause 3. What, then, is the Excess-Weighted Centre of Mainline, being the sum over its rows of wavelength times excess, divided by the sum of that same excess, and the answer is 4255.8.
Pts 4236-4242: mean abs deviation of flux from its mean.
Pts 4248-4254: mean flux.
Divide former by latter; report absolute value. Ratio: 0.029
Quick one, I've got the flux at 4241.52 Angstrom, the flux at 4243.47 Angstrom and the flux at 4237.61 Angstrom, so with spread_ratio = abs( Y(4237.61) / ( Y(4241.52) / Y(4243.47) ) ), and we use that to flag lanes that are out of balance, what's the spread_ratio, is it 16.9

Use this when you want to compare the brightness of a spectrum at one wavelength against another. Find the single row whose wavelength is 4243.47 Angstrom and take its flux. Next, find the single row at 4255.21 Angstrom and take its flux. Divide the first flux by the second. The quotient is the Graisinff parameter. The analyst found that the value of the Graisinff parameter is 0.99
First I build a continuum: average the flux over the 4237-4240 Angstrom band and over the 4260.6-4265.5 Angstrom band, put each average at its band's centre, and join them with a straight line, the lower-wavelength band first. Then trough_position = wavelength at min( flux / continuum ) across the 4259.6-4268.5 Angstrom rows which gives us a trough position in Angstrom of 4262.07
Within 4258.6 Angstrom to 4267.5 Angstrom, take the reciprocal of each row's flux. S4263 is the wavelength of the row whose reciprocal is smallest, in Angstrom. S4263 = 4266.98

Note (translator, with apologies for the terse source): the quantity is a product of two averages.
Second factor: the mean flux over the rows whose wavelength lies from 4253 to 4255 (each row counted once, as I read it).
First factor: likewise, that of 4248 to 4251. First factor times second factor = 255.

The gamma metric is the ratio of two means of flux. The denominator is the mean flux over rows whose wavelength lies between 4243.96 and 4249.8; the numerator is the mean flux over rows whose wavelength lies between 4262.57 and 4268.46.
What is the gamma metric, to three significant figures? 1.04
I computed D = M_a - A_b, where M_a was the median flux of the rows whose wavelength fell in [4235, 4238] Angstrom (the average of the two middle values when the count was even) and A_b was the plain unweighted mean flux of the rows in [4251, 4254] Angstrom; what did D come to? 1.0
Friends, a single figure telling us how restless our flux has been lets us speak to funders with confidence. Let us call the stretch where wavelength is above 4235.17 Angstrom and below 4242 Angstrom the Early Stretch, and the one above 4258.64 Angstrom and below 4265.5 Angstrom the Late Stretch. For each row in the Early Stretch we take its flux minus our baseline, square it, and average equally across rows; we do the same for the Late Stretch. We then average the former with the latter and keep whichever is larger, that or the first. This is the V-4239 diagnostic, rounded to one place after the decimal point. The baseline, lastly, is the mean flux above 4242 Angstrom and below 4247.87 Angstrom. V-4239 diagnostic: 1.2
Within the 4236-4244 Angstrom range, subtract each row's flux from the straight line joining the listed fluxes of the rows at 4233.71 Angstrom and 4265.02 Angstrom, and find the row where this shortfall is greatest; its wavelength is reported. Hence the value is 4243.47 Angstrom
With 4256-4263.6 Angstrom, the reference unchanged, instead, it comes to 4257.17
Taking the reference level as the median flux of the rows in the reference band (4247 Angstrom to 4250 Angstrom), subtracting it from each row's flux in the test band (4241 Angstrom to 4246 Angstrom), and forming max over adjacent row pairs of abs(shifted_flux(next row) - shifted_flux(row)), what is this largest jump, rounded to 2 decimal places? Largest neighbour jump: 0.10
